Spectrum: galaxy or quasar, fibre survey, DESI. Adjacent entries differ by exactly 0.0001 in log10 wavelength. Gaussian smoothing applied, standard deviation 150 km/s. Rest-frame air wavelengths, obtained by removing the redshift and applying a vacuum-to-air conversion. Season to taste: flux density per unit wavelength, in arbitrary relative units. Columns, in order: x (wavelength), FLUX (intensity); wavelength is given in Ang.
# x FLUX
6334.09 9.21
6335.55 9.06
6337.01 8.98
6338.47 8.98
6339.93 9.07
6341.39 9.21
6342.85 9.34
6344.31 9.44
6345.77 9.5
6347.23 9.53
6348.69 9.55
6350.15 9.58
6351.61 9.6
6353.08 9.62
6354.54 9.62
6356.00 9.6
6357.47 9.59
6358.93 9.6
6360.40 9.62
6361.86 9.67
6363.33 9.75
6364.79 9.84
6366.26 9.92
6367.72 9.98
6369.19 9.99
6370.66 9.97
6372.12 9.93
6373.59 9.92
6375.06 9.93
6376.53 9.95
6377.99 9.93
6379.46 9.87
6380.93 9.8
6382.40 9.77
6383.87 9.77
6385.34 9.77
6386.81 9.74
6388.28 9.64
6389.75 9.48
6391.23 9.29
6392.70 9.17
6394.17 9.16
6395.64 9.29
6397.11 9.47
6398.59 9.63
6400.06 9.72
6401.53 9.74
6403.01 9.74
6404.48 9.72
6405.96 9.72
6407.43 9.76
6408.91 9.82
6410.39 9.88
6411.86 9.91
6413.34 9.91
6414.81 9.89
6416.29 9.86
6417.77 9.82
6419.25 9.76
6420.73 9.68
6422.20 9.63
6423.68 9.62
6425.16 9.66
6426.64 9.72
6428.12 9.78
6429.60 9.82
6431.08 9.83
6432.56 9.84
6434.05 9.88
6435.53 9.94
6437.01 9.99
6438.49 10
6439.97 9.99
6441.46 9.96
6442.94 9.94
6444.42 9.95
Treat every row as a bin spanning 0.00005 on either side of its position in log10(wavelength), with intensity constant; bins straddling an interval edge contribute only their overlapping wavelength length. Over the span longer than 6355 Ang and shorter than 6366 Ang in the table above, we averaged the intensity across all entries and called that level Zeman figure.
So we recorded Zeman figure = 9.67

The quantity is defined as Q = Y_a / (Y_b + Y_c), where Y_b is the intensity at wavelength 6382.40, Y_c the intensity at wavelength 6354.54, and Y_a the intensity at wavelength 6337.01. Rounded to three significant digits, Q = 0.463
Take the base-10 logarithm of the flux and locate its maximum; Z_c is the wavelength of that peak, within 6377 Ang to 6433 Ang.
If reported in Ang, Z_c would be 6377.99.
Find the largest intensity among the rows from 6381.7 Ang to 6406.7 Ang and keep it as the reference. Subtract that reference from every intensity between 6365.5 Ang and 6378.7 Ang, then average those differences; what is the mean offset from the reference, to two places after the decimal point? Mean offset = 0.18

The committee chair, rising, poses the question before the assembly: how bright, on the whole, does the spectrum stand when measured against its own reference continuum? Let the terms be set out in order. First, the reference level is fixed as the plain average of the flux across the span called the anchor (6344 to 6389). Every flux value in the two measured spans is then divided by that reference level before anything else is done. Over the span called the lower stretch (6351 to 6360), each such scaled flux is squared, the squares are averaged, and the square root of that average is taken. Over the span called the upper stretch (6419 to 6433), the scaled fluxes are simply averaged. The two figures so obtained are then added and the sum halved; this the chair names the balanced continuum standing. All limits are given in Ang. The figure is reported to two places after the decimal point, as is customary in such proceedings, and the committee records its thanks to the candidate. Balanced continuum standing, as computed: 0.99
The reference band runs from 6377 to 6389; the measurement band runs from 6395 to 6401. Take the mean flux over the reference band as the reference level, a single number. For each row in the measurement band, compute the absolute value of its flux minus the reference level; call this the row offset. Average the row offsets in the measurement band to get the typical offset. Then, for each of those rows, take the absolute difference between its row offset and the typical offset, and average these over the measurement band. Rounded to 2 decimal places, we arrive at 0.15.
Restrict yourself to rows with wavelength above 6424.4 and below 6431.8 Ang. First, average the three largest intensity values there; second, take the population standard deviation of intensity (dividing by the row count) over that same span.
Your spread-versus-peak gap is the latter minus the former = -9.75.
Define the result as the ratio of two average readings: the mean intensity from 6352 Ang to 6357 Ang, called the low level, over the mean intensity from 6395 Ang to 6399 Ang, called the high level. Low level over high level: 1.02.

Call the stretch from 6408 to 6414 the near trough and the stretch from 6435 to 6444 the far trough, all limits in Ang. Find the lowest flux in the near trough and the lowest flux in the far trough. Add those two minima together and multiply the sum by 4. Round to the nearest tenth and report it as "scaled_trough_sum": 79.0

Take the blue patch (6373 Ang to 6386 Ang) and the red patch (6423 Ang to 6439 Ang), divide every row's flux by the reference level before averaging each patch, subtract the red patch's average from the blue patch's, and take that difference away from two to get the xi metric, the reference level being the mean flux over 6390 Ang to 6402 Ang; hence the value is 2.00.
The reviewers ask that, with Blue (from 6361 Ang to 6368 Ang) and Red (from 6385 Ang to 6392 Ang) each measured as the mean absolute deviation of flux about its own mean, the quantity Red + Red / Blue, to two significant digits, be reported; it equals 1.8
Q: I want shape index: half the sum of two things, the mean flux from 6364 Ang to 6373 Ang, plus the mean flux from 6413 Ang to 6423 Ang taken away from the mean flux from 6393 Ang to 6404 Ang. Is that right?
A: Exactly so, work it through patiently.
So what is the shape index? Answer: 4.8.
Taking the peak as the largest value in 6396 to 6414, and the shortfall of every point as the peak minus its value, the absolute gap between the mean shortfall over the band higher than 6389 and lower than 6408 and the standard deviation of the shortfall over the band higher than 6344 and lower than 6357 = 0.32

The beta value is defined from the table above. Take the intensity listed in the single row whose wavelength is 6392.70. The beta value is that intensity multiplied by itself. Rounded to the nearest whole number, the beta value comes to 84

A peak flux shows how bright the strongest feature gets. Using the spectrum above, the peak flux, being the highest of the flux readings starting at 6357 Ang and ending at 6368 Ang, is 9.98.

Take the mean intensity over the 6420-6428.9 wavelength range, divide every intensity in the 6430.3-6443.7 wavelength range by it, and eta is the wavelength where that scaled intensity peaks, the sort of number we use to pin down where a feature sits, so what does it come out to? 6438.49 Ang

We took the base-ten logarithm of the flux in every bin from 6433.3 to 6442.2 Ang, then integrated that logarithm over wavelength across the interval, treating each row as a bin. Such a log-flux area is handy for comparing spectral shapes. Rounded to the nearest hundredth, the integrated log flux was 8.88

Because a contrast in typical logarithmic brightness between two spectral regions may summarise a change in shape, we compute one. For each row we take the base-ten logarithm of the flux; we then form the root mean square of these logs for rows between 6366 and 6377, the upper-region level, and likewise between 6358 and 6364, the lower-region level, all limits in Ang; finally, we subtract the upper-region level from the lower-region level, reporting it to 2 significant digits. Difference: -0.013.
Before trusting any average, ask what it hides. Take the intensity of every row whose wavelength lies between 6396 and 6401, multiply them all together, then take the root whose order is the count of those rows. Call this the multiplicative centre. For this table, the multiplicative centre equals 9.6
